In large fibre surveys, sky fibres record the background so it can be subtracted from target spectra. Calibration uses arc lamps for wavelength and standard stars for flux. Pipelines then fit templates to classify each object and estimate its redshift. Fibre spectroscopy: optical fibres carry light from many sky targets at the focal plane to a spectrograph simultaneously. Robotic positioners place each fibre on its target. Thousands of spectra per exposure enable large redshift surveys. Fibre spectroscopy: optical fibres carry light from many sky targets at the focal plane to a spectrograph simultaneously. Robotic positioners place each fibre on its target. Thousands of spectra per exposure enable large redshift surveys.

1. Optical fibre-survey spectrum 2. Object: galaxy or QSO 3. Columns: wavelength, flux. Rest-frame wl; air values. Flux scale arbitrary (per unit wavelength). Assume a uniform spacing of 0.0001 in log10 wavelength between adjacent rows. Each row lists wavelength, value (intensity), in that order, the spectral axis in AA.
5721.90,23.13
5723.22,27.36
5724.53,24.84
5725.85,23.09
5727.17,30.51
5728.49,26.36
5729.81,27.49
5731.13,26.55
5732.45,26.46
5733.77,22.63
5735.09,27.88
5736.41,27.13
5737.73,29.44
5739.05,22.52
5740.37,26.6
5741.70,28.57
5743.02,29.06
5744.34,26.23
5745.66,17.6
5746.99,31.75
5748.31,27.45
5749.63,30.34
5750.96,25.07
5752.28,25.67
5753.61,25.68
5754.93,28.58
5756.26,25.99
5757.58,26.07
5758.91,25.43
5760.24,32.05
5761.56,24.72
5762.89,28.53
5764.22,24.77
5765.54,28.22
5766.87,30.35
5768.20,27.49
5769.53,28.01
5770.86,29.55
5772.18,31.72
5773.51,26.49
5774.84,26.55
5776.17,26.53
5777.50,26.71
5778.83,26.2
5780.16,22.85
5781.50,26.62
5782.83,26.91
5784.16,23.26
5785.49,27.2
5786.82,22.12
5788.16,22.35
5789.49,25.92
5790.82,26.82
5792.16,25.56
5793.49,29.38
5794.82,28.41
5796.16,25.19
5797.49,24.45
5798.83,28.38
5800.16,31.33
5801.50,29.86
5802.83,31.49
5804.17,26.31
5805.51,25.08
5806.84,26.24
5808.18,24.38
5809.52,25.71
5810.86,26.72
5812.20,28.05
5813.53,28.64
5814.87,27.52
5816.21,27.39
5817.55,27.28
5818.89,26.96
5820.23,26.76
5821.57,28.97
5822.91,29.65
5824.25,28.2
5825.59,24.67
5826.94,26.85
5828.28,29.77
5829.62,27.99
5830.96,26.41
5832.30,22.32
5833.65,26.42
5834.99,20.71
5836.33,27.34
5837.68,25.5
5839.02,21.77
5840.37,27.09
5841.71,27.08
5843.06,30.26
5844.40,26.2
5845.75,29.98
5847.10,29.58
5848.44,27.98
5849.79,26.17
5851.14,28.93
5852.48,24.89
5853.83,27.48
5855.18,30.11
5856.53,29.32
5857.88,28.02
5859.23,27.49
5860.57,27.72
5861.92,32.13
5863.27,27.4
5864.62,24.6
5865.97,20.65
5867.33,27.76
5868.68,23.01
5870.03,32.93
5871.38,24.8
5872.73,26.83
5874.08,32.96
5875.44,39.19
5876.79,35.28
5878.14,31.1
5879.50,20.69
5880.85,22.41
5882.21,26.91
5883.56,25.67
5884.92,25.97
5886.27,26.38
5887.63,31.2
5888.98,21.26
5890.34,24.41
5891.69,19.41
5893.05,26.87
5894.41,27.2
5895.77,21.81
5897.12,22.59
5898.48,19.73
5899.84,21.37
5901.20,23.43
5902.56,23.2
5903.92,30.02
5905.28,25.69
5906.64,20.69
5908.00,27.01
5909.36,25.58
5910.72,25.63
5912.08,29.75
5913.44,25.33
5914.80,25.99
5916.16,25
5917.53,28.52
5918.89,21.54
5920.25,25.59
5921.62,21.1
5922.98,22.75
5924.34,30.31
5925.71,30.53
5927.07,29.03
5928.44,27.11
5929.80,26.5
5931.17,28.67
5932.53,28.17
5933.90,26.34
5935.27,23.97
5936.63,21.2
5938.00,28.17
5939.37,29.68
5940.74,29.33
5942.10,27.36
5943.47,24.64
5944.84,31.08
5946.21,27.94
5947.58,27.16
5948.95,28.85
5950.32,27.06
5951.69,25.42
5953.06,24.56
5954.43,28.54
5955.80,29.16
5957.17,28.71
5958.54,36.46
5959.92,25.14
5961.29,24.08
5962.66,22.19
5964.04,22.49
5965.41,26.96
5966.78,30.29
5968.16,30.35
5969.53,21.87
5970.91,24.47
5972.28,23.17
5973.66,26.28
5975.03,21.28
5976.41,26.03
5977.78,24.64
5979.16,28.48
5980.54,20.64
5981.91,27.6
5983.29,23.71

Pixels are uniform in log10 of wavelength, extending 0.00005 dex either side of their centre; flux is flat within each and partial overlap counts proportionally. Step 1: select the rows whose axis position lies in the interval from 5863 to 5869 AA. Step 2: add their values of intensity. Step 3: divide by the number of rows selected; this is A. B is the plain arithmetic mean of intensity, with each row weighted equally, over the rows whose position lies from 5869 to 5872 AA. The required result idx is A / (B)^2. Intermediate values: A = 24.7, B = 29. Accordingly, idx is 0.030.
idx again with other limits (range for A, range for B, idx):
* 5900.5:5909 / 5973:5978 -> 0.041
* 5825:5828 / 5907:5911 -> 0.038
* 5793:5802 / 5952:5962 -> 0.036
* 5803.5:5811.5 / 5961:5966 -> 0.045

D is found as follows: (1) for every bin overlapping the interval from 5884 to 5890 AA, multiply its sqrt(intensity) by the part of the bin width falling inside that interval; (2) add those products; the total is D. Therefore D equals 30.6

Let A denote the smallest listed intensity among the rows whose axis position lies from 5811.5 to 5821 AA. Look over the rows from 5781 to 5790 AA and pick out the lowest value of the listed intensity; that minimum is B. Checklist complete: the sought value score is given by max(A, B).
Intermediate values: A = 26.76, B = 22.12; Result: 27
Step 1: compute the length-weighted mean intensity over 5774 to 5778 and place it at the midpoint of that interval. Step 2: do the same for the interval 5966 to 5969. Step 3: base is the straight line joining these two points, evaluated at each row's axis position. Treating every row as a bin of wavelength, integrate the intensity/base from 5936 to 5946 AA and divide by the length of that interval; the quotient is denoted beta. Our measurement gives 0.93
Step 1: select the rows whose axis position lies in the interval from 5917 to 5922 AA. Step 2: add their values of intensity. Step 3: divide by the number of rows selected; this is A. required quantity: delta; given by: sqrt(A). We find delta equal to 4.9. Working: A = 24.2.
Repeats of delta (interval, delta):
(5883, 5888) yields 5.2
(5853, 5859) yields 5.4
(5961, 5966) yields 4.9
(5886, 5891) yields 5.1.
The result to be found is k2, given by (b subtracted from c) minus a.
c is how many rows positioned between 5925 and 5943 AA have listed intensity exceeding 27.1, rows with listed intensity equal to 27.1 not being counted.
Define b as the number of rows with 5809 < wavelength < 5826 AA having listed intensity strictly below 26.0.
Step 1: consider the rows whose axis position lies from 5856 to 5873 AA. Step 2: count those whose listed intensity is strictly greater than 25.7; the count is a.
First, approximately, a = 9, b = 2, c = 9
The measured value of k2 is -2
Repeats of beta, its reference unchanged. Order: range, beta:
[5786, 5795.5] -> 0.96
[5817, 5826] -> 1.01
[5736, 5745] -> 1.04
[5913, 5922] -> 0.86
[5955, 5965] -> 0.91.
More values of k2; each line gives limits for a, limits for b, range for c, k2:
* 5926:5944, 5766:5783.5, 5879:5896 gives -9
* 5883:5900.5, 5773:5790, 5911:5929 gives -4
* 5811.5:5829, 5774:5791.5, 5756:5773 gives -9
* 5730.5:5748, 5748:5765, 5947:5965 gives -11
